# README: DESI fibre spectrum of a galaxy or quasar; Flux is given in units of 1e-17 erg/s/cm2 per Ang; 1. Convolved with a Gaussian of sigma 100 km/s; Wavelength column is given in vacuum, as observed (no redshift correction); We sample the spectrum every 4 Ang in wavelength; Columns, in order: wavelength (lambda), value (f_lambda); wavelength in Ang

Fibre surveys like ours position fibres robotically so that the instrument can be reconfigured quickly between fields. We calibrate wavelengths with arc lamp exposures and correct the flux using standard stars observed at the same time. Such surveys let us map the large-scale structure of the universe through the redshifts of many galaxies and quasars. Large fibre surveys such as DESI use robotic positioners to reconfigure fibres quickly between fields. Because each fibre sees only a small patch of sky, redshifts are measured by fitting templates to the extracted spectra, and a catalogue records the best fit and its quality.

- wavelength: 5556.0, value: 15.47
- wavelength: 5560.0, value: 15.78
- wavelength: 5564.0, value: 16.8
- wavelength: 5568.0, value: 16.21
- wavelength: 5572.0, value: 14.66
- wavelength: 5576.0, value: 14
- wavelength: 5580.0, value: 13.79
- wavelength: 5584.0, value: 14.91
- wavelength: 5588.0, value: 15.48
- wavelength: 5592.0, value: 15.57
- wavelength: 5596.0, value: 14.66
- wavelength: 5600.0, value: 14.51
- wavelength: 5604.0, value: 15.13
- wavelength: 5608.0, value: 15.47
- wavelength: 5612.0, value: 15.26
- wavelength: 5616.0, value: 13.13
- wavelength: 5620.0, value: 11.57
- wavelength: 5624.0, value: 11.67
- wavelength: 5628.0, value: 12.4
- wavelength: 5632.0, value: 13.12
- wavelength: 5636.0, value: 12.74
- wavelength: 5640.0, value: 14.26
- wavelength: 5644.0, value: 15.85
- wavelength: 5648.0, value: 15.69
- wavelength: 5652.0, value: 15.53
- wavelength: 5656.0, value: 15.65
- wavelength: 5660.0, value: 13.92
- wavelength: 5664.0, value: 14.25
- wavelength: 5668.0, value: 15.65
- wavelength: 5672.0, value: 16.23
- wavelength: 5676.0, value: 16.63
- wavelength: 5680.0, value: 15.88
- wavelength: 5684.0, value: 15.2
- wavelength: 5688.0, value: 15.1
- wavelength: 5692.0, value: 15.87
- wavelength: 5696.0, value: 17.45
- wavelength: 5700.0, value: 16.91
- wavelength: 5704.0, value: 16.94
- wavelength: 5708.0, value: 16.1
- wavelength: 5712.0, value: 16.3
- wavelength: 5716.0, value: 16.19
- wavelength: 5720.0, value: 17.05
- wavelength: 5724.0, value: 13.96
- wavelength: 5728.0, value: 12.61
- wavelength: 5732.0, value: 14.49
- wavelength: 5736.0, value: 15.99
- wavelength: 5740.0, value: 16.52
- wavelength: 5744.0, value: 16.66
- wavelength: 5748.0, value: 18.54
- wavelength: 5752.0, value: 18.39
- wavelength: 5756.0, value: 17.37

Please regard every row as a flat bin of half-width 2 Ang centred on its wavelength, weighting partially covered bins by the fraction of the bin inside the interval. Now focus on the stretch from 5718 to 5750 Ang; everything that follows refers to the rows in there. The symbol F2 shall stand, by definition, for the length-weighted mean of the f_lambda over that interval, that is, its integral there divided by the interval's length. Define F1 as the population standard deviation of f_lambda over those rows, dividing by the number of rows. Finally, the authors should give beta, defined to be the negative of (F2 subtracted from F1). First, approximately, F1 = 1.8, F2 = 15.7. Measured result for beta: 13.9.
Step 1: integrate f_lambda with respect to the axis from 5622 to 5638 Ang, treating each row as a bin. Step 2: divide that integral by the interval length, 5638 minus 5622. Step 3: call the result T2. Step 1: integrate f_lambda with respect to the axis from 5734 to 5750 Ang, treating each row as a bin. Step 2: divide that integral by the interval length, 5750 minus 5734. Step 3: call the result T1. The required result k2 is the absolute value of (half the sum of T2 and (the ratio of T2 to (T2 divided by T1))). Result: 14.7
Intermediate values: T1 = 16.9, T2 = 12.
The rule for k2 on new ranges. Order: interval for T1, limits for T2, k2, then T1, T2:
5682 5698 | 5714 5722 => 16.3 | 15.9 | 17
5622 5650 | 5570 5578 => 14.0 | 13.7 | 14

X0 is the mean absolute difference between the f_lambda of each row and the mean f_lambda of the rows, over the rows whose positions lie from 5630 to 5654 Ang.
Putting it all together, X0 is 1.16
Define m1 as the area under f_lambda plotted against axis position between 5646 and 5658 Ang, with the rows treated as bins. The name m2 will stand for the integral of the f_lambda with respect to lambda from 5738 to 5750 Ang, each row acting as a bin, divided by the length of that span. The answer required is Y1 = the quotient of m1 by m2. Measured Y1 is 10.9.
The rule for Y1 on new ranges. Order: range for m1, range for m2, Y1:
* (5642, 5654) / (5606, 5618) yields 12.9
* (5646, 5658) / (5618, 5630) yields 15.8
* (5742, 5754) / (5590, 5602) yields 14.4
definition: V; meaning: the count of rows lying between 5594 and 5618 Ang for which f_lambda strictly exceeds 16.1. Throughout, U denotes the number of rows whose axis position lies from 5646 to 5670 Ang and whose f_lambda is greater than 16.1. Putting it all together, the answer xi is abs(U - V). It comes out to 0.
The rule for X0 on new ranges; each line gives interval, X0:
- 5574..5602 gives 0.53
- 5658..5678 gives 1.00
